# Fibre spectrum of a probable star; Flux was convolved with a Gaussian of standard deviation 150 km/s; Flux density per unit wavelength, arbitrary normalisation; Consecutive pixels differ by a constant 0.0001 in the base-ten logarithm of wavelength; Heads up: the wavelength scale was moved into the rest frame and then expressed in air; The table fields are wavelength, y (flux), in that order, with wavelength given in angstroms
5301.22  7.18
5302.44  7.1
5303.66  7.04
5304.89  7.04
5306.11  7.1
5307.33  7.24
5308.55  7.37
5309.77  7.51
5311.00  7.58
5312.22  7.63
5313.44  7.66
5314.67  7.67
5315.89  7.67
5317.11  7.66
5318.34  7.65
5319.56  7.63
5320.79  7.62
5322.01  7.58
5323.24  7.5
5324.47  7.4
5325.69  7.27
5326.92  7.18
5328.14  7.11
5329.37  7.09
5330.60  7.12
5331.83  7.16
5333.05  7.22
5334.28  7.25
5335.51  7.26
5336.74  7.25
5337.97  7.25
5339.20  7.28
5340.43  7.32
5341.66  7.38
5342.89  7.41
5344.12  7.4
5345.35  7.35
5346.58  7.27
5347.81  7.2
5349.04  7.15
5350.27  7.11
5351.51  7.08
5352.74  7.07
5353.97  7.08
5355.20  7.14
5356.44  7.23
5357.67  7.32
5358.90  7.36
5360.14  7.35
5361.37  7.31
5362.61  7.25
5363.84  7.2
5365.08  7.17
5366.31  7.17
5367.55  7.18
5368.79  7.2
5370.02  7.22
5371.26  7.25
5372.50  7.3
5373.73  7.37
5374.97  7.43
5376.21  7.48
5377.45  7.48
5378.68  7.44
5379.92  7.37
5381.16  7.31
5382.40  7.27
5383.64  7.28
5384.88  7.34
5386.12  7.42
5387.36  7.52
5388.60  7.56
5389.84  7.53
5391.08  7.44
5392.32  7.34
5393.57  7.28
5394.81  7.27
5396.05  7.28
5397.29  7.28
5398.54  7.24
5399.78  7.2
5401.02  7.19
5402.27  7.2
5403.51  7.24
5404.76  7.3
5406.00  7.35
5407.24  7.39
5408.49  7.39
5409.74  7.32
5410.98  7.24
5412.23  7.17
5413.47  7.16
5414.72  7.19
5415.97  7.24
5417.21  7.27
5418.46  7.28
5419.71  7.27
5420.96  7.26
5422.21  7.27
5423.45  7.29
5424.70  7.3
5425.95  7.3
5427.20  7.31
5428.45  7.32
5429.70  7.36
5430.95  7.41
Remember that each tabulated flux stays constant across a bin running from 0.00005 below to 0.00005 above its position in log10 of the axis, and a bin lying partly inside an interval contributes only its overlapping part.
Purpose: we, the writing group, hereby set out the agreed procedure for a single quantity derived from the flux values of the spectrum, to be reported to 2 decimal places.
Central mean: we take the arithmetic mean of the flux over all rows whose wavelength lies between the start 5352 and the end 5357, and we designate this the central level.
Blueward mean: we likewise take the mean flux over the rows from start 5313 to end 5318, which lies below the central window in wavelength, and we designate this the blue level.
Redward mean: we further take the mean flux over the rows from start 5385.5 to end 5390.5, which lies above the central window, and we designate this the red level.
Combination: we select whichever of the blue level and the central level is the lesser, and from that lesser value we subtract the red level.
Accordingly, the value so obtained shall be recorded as -0.38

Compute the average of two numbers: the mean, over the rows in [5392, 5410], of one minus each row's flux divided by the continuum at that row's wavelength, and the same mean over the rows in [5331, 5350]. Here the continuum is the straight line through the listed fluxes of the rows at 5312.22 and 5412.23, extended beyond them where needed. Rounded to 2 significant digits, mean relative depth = 0.011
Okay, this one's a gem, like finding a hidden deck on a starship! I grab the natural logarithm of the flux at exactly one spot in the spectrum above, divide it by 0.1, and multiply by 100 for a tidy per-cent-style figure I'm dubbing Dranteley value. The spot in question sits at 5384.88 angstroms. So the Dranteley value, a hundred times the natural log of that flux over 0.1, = 1993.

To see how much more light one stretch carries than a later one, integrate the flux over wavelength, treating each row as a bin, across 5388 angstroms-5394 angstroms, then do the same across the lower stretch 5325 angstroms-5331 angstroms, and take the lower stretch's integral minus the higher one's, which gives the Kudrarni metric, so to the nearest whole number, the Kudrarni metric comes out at -2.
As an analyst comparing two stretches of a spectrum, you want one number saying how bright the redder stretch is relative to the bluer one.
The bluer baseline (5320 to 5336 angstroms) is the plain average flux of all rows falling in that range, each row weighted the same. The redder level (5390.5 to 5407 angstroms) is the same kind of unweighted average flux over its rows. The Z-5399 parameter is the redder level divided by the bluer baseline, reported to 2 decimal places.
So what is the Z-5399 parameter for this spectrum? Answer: 1.00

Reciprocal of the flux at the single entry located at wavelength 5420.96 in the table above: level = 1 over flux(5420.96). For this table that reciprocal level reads 0.138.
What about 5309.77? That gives 0.133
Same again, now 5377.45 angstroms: 0.134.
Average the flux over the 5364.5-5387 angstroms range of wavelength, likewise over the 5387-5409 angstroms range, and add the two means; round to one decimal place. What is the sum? 14.6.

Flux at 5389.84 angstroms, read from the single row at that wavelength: 7.53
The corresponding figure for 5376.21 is 7.48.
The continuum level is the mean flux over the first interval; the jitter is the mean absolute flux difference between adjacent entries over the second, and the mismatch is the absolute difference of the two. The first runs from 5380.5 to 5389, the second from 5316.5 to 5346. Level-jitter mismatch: 7.34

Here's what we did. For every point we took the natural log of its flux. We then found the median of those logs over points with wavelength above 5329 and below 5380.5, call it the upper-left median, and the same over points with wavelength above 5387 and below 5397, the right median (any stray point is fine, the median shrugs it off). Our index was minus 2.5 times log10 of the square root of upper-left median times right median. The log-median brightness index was -0.747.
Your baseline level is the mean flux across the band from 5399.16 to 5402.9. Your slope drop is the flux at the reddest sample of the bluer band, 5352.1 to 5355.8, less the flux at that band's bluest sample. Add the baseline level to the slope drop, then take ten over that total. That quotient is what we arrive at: 1.38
